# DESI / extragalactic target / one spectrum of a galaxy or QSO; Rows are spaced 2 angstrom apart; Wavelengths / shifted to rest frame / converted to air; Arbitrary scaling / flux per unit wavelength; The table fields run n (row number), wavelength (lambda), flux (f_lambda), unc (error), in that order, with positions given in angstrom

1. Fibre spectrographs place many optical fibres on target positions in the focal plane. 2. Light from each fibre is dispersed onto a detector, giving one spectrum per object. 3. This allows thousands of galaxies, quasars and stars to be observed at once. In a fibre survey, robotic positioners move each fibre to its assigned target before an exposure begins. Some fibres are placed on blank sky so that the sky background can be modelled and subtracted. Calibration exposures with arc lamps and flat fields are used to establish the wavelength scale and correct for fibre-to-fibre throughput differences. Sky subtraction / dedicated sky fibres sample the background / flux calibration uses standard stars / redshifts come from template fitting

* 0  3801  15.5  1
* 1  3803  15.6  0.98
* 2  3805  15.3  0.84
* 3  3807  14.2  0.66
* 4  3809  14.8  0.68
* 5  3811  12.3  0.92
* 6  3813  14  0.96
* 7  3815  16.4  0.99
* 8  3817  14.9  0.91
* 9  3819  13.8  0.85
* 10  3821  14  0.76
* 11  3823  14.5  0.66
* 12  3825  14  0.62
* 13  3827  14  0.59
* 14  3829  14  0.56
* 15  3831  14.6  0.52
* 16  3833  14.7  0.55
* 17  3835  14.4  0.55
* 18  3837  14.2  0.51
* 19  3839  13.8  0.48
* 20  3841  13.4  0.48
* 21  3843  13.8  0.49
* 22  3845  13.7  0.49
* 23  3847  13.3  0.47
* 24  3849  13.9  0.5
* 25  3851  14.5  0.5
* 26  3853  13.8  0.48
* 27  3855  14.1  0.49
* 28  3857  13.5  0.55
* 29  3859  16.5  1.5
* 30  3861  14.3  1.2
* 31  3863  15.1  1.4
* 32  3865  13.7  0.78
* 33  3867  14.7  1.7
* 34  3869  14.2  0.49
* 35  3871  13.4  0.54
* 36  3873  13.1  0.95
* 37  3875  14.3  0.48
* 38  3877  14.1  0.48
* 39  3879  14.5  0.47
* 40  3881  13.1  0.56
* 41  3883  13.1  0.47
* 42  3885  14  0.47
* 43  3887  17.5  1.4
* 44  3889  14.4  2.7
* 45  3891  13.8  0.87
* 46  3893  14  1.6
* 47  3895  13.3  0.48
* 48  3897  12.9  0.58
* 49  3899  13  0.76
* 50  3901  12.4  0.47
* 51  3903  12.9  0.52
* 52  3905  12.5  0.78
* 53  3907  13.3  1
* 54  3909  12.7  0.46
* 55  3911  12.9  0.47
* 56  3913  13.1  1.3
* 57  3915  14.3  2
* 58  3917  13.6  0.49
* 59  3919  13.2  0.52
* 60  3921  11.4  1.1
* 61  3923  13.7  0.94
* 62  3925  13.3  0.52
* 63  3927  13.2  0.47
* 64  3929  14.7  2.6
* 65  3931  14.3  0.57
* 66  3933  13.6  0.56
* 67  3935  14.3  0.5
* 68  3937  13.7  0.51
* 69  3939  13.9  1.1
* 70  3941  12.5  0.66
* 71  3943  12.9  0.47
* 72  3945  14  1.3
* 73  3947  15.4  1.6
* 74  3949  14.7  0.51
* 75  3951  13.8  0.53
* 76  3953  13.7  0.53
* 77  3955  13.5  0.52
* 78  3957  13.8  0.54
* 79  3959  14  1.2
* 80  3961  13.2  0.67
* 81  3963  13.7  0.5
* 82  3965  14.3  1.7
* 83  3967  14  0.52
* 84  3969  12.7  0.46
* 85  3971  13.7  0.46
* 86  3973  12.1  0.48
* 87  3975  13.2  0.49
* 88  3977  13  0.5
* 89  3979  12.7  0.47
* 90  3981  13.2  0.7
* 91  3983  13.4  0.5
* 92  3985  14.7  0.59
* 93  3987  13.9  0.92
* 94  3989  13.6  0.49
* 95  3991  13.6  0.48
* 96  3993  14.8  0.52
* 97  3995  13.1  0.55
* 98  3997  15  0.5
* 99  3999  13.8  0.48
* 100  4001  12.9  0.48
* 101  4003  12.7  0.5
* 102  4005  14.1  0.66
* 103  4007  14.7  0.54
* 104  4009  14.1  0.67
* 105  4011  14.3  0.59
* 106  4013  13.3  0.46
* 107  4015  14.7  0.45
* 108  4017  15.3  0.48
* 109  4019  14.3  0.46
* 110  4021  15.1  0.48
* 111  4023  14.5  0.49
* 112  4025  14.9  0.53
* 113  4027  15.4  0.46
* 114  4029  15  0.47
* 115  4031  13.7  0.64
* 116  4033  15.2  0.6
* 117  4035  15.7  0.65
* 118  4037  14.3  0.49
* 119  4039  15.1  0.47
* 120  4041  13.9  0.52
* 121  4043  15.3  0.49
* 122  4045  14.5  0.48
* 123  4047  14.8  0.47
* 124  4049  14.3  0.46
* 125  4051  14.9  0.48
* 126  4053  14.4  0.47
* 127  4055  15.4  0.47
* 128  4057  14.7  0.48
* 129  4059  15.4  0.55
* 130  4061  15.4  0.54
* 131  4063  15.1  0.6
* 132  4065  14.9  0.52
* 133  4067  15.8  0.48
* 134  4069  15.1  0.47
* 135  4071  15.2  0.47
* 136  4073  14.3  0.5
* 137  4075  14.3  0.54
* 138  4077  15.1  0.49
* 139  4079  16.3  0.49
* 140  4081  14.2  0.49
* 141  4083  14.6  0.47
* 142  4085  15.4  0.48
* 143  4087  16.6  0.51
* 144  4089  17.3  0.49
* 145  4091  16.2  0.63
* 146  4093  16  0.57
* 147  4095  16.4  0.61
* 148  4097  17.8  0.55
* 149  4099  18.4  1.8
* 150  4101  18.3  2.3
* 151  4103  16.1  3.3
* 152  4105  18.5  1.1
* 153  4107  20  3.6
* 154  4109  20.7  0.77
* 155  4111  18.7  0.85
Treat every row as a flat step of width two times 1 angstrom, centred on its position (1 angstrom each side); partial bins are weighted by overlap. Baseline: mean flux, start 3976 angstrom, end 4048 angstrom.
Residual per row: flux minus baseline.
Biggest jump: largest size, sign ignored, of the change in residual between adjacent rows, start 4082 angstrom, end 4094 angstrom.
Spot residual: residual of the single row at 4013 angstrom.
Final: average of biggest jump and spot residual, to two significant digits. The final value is 0.13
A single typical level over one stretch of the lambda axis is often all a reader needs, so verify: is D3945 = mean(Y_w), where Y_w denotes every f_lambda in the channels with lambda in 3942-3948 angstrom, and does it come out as 14.1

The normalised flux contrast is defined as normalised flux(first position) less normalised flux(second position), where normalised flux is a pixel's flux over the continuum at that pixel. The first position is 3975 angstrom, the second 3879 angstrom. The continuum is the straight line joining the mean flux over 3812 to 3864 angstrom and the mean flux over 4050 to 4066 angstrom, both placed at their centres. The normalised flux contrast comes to -0.11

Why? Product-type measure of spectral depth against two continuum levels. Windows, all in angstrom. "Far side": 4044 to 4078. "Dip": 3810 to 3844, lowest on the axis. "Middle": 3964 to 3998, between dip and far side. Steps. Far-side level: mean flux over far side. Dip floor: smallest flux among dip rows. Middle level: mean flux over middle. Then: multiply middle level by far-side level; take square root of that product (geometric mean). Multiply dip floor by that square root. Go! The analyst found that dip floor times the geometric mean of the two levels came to 175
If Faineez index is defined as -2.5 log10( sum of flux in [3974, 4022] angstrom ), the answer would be -6.31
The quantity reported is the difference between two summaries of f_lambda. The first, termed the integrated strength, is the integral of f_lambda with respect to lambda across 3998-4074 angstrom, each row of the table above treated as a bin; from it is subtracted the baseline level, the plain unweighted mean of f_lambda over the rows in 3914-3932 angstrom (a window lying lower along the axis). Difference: 1099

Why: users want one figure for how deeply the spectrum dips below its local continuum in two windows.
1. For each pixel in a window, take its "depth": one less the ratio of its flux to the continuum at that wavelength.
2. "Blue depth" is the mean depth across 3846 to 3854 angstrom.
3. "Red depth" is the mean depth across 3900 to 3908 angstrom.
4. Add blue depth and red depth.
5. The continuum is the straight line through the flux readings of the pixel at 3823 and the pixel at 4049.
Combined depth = 0.16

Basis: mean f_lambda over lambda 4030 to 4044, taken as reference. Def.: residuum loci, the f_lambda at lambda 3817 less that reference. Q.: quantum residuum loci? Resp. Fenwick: 0.2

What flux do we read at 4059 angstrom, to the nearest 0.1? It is 15.4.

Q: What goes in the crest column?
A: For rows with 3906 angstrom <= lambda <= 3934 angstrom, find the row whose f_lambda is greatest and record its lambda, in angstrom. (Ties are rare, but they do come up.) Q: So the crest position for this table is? 3929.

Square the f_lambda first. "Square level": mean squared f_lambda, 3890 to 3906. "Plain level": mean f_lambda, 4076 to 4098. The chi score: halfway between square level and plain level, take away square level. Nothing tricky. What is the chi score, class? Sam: -78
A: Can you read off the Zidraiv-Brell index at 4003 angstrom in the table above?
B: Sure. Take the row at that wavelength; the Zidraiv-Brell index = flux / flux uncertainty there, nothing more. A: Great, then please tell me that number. 25.4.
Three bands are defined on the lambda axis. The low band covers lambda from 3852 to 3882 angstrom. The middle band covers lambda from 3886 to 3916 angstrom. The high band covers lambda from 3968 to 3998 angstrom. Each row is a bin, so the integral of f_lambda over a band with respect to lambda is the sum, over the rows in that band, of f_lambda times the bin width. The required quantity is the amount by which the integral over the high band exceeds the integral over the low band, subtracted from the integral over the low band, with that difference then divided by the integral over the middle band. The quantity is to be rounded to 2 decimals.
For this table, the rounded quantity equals 1.09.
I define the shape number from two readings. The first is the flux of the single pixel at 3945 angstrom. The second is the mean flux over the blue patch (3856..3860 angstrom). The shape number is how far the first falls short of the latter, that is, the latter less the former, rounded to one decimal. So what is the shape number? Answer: 1.0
